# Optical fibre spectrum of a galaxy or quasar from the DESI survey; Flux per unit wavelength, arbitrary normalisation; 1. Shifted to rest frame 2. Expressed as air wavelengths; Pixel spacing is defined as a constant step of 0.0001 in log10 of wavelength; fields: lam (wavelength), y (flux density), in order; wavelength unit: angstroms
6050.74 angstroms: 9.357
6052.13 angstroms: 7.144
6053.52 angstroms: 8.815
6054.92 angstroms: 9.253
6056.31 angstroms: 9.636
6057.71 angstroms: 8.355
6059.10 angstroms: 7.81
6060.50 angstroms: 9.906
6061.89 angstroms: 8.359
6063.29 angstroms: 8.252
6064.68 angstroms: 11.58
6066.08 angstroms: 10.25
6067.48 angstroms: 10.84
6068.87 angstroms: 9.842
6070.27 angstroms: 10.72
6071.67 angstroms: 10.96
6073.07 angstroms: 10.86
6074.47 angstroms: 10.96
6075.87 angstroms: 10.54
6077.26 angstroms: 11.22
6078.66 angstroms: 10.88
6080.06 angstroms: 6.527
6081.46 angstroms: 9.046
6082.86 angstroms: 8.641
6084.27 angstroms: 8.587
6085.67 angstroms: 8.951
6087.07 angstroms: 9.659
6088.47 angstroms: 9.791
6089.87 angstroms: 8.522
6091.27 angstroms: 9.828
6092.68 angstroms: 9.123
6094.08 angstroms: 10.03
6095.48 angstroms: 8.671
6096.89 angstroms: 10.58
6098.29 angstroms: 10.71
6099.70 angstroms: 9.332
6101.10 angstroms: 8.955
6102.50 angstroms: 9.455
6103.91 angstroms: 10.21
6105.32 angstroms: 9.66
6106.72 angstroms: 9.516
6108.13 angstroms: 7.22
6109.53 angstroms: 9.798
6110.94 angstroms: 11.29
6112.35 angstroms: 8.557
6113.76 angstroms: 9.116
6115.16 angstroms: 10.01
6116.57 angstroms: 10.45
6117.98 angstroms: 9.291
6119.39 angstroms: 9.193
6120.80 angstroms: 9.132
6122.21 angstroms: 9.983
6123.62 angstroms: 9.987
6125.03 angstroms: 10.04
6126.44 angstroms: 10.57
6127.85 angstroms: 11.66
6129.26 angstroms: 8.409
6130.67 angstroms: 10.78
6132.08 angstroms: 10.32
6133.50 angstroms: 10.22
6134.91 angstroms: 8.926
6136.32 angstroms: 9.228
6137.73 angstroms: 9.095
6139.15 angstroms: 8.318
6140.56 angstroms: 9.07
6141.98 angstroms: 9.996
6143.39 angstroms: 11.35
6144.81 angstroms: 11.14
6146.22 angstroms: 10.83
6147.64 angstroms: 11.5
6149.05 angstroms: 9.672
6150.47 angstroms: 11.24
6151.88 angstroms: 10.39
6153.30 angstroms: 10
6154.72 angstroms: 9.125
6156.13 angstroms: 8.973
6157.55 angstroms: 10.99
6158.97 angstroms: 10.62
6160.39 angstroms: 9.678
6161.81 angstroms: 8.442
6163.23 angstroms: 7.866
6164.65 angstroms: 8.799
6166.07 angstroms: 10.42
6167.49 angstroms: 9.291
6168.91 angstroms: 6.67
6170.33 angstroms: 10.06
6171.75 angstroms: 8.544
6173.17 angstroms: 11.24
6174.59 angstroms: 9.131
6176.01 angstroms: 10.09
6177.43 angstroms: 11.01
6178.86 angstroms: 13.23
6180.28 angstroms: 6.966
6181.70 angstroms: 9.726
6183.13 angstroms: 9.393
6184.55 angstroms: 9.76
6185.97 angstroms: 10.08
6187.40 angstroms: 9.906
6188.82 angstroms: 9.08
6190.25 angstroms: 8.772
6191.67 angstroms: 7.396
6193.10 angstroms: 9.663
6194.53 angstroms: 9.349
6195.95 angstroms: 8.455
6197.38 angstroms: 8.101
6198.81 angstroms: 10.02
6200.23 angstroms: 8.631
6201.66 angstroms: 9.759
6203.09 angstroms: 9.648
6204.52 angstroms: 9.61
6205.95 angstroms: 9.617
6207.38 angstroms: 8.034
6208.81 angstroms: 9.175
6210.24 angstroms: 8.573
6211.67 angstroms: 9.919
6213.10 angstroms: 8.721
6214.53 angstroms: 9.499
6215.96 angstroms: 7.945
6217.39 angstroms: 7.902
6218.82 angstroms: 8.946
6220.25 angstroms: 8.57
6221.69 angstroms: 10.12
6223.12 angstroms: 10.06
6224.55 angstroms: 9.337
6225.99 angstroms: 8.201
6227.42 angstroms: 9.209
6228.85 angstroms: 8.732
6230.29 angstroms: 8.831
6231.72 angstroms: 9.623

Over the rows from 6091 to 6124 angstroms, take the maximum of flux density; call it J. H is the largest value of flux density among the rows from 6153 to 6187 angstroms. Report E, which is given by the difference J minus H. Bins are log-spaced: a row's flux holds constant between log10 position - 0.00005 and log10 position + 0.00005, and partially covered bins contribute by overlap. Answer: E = -1.9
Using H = 13.23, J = 11.29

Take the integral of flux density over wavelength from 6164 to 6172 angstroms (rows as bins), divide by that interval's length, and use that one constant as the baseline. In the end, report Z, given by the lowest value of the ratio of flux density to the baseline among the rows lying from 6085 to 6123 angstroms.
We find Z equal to 0.80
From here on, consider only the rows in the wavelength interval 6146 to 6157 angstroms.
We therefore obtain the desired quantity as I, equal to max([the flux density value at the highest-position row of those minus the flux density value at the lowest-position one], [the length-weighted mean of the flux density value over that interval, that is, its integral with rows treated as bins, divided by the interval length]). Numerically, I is 10.2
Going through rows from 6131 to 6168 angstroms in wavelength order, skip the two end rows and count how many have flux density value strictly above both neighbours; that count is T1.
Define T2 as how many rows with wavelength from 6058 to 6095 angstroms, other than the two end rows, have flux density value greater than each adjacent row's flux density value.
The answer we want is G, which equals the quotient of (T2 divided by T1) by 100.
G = 0.015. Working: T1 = 6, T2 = 9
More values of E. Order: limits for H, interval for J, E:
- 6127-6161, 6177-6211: 1.6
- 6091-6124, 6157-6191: 1.9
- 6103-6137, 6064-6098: -0.1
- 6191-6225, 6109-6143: 1.5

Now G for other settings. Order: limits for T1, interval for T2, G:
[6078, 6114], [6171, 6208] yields 0.011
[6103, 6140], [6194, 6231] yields 0.018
